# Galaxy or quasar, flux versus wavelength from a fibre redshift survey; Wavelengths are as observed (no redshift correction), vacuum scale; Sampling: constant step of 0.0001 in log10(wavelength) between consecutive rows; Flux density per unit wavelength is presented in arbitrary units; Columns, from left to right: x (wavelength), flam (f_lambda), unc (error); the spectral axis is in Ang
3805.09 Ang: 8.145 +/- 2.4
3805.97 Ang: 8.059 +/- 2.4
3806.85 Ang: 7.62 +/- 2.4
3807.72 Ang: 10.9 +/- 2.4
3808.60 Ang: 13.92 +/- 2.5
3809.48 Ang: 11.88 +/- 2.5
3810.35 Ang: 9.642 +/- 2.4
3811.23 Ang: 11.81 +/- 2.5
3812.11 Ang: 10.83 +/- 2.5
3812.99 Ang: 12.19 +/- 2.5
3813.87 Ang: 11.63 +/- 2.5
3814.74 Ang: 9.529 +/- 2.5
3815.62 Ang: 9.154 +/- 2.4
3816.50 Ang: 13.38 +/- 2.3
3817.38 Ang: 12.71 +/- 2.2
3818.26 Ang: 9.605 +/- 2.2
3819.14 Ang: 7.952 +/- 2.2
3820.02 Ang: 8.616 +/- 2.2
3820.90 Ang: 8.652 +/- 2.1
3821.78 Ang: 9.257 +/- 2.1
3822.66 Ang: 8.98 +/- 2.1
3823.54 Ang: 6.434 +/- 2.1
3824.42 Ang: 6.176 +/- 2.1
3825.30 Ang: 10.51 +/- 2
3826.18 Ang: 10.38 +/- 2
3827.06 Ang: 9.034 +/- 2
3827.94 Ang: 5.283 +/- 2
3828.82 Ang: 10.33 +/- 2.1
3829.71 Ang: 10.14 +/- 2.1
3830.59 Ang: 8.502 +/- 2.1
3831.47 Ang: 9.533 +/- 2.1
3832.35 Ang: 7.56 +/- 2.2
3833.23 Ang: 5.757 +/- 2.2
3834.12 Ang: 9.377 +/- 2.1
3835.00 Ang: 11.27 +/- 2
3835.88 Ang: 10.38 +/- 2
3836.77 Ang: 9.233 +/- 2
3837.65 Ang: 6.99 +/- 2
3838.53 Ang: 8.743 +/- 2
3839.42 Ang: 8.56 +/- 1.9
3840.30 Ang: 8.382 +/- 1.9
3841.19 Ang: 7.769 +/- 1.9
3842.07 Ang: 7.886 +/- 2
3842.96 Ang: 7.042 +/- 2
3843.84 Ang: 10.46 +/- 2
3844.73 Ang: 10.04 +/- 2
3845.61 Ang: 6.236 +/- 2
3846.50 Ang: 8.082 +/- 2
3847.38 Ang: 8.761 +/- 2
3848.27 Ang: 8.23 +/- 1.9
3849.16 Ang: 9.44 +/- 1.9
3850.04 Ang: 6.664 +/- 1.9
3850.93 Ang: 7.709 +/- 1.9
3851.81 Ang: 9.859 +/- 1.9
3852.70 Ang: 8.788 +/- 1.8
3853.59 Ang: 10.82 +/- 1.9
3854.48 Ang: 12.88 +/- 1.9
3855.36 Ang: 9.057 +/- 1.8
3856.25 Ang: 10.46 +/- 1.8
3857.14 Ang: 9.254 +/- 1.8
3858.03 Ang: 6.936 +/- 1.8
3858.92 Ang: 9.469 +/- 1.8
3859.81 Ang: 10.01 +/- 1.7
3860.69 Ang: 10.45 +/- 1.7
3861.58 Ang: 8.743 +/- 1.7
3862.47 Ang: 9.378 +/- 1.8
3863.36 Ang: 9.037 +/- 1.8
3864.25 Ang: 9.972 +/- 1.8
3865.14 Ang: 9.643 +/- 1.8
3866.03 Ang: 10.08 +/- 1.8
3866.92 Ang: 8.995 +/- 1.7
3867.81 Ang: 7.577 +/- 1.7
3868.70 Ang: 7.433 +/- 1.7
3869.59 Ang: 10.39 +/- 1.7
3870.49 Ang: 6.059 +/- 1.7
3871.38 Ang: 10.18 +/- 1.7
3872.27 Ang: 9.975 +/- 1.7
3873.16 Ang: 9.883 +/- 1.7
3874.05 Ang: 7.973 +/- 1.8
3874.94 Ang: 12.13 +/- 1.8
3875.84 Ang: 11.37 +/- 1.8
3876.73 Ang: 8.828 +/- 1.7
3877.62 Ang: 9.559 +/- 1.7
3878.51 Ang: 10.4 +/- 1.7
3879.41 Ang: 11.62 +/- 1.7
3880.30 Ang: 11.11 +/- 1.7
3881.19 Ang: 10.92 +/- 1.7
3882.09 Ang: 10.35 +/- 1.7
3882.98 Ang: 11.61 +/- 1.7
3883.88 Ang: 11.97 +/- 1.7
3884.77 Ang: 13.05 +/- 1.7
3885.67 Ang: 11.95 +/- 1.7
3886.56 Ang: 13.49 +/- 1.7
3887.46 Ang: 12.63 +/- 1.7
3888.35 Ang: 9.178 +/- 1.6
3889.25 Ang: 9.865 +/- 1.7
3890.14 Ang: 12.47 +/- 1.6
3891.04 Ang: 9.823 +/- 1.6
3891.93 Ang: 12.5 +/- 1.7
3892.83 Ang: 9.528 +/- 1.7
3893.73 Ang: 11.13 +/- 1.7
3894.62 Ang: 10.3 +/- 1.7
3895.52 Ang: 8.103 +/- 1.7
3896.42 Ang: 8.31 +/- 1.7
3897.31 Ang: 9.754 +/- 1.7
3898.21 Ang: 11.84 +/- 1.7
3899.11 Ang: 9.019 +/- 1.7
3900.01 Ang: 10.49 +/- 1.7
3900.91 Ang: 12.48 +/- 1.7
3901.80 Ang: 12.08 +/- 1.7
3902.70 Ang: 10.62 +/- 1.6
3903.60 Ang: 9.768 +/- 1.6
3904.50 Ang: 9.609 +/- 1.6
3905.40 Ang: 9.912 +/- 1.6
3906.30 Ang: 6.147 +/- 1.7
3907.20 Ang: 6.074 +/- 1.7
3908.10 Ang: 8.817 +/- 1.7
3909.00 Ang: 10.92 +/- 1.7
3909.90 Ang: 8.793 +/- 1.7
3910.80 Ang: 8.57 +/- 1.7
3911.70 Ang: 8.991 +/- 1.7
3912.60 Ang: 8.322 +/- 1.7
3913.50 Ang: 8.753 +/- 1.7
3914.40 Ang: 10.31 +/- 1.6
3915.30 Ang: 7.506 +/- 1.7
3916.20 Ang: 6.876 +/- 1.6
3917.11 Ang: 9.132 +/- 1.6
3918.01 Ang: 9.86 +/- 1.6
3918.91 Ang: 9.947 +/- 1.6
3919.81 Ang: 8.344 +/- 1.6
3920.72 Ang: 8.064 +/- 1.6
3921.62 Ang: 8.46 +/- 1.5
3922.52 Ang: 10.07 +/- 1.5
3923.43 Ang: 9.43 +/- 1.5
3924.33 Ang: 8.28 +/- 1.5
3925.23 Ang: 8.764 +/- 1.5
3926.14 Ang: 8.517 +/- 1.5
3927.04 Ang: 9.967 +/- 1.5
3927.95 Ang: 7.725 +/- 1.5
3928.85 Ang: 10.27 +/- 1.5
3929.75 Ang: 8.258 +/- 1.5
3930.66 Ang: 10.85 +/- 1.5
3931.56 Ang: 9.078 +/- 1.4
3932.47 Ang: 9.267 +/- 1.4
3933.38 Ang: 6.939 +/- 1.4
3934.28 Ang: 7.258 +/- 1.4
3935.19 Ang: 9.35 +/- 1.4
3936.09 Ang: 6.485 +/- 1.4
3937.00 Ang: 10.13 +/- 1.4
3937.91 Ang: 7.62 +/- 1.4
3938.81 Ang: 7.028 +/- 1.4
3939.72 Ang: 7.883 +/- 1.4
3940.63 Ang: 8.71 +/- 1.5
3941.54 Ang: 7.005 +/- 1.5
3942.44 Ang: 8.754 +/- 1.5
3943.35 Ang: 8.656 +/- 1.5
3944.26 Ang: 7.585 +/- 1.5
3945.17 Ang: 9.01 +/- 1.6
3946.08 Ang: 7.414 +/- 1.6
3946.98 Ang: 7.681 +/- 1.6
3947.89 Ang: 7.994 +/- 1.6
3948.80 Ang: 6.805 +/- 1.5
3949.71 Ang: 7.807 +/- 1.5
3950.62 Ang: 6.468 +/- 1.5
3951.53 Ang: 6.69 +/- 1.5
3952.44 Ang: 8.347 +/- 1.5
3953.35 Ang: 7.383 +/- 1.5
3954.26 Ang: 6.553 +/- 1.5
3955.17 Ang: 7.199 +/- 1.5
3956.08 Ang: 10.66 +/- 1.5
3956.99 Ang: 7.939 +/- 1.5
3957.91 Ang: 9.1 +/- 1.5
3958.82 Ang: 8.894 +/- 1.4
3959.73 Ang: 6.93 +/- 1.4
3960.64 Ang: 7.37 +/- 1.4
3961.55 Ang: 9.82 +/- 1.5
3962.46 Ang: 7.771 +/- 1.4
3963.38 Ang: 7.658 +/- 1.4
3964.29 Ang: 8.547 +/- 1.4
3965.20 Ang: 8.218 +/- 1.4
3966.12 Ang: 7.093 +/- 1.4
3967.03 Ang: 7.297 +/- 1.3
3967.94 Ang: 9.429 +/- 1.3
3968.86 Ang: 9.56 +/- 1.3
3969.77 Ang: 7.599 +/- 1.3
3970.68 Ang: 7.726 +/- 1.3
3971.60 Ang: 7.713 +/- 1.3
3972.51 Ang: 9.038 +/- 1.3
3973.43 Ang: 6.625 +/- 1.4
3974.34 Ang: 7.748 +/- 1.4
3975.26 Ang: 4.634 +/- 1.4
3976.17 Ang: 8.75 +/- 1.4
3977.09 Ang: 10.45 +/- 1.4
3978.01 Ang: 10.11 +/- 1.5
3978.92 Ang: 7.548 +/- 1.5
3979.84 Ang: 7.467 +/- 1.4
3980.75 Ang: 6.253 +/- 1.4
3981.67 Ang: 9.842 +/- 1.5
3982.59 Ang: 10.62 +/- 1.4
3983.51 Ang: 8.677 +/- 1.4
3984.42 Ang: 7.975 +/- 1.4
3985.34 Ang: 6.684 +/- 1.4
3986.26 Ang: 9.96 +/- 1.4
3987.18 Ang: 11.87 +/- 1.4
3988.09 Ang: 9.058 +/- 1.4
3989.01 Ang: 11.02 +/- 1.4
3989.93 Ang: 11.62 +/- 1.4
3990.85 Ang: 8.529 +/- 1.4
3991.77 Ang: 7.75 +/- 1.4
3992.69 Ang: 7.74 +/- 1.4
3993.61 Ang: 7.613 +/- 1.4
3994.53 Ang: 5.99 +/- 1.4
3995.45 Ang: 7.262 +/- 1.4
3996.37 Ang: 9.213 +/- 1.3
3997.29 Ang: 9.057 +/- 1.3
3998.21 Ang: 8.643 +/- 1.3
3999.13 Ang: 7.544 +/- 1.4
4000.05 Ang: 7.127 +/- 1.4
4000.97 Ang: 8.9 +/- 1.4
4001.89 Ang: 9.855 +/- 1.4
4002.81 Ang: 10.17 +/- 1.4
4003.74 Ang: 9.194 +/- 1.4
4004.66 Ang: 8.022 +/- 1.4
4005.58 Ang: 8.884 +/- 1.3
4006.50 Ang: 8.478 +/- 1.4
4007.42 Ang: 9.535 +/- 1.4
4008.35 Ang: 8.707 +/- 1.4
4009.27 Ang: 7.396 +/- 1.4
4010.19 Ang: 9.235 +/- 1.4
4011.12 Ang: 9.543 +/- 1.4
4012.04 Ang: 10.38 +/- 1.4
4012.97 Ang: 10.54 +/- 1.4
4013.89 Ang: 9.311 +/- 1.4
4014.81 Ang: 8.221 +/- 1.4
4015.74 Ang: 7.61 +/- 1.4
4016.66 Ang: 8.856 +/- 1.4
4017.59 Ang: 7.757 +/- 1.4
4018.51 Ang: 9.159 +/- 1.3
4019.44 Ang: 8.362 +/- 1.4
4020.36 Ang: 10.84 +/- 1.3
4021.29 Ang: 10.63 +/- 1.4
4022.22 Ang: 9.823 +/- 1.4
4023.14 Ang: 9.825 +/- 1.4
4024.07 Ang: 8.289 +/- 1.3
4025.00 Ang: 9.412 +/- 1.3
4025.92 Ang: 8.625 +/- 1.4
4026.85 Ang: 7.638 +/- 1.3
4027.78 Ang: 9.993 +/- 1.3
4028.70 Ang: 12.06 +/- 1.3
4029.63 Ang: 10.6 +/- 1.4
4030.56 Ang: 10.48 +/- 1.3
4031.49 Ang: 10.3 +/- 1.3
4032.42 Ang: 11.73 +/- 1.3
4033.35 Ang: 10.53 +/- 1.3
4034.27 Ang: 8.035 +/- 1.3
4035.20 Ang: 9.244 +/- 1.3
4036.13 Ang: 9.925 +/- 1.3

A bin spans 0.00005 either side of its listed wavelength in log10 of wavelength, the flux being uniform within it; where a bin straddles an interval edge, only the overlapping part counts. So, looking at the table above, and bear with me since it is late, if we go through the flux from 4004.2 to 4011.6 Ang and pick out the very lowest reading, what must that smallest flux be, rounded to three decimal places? 7.396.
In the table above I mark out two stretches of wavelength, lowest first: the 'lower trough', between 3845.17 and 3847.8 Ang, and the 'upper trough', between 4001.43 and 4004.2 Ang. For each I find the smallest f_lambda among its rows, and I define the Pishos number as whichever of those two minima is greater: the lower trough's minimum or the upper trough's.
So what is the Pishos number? 9.2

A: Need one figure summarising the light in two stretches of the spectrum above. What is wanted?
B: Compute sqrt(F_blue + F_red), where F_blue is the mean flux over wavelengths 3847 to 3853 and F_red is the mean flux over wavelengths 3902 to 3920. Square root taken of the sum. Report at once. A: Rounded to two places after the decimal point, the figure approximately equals 4.17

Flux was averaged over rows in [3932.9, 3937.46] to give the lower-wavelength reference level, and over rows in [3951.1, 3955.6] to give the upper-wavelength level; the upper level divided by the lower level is 0.90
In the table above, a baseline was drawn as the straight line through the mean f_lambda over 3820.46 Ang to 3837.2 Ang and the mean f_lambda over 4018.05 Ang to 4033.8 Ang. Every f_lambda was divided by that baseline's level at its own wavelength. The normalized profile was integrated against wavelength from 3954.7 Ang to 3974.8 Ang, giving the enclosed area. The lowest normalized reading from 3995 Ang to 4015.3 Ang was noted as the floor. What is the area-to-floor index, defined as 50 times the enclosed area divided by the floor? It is 1177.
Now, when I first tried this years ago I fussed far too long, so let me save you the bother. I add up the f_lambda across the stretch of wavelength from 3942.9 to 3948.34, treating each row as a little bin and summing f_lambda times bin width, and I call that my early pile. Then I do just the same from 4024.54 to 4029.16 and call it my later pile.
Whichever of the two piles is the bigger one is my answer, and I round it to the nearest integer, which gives 44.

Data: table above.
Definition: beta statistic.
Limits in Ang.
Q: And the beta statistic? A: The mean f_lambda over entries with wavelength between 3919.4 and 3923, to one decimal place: 8.7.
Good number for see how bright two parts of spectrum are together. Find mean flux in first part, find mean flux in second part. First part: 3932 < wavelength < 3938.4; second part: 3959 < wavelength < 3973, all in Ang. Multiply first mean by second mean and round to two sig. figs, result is 66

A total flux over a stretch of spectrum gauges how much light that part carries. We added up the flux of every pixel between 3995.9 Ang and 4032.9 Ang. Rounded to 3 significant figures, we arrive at 370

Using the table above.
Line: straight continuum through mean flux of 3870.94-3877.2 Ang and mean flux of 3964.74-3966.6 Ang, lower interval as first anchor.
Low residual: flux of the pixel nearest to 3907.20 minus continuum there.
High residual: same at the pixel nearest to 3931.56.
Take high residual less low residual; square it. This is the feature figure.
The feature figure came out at 13.3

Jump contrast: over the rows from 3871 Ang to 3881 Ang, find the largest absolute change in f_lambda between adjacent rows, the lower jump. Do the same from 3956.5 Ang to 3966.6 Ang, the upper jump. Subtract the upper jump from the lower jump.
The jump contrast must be 1.7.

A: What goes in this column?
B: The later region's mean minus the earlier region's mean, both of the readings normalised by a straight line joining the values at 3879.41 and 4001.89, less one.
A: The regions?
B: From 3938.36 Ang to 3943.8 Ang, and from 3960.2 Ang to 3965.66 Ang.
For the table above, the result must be 0.04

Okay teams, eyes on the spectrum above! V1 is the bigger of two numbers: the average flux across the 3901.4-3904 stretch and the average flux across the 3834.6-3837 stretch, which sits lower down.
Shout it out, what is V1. 10.8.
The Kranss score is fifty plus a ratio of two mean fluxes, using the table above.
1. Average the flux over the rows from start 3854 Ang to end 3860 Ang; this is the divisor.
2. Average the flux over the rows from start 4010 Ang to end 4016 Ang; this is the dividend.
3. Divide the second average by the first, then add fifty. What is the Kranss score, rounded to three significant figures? 51.0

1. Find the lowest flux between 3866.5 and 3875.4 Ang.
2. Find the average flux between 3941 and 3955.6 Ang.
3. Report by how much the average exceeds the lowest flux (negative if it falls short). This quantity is 1.5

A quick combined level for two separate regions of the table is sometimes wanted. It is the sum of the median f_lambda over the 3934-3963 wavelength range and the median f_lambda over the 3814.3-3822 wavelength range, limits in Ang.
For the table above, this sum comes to 17.0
